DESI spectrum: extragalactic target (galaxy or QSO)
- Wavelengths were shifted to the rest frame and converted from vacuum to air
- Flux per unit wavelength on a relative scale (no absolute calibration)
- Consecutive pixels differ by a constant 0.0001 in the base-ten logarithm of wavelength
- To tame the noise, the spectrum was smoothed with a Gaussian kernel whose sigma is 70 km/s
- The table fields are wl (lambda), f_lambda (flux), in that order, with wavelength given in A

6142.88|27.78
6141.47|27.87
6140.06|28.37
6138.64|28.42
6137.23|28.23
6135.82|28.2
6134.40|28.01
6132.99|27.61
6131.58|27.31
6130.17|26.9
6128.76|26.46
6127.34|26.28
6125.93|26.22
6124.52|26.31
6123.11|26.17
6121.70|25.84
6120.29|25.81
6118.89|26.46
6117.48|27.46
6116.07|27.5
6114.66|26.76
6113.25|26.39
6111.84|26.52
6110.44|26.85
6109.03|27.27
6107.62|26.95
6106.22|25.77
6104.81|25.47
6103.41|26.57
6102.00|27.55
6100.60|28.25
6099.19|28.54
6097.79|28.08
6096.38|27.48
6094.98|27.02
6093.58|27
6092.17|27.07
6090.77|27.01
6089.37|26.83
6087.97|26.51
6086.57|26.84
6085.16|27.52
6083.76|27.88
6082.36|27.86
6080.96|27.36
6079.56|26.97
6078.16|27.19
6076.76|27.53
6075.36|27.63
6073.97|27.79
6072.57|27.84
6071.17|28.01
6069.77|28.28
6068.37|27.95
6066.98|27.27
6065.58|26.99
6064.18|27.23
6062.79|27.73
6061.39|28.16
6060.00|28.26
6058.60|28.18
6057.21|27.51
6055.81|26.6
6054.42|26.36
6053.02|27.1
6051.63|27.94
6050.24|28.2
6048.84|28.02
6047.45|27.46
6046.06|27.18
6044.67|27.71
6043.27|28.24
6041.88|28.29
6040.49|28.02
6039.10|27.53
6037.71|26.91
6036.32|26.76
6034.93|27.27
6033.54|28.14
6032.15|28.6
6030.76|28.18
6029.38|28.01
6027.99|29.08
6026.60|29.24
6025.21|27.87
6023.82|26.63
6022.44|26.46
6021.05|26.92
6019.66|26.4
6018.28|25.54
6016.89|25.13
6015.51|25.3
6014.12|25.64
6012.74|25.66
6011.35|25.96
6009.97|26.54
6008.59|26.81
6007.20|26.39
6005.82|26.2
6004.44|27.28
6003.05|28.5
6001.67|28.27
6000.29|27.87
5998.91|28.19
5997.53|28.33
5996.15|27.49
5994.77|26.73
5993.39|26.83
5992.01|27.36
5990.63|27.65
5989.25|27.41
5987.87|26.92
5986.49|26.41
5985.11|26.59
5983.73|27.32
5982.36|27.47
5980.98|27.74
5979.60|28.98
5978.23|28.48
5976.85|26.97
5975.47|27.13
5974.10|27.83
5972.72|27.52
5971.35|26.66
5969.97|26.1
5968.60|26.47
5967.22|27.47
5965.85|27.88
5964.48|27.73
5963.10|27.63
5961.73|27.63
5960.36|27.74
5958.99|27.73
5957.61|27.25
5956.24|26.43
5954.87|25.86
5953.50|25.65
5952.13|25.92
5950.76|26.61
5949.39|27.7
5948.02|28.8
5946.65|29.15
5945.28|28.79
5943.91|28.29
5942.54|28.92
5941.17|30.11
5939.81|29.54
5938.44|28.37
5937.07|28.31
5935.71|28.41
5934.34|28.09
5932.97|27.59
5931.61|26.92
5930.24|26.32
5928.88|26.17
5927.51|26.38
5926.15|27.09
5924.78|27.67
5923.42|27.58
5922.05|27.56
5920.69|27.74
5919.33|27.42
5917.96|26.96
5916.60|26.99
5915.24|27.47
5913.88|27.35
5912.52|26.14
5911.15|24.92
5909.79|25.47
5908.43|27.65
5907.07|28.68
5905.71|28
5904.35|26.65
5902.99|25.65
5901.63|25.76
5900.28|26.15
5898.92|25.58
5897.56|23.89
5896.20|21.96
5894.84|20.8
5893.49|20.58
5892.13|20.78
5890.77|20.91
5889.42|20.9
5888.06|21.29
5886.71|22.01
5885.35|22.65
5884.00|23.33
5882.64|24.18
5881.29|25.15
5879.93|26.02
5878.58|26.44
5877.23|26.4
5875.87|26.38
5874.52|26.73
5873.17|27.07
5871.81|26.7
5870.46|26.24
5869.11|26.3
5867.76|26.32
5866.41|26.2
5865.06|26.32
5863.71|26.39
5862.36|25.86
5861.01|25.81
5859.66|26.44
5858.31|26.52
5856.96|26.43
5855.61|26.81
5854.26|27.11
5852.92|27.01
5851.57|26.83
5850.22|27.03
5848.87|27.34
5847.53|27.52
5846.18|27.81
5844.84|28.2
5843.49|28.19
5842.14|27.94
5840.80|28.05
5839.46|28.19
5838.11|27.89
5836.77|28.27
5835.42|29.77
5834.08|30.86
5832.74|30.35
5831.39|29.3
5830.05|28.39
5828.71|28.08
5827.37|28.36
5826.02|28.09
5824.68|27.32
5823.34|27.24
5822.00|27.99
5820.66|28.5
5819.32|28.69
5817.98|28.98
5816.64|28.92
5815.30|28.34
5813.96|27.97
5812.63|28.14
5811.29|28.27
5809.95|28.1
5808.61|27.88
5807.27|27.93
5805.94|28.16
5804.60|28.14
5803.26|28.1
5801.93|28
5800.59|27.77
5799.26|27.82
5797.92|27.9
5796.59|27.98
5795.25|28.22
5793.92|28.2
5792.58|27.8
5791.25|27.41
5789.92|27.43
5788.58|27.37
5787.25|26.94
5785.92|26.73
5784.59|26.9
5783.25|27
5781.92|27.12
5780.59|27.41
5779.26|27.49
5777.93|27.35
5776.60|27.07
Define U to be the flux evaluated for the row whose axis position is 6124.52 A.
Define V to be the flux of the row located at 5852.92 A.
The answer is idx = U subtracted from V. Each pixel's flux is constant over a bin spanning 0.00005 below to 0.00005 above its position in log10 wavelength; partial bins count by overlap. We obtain 0.7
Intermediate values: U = 26.31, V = 27.01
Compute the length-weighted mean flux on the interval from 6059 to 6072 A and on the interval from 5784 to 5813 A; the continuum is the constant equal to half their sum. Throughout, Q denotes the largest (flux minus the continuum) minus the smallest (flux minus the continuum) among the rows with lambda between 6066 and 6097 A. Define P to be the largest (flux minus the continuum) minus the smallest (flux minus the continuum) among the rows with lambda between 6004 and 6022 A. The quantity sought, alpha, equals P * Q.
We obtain 3.8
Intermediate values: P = 2.15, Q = 1.8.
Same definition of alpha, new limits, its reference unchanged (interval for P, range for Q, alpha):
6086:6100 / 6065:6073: 2.6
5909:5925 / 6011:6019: 2.3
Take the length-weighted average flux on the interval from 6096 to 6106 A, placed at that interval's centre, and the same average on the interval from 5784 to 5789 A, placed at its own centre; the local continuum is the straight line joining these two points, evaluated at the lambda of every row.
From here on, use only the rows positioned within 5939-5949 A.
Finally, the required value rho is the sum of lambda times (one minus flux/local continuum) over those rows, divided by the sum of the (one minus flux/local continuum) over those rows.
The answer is 5943.5 A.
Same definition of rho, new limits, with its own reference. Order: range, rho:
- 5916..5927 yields 5923.0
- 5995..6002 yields 5999.3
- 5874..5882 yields 5879.0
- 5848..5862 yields 5859.2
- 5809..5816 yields 5812.7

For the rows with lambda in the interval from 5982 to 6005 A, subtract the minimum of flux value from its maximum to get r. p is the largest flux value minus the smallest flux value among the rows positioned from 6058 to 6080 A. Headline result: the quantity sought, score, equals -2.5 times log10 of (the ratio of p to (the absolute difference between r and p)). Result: -0.6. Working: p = 1.3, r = 2.09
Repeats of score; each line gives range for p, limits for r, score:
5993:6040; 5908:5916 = -1.2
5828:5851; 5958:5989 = -1.5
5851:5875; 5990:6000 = -1.6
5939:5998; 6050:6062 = -0.6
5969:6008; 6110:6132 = -1.0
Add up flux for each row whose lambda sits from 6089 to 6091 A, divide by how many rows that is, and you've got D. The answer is 26.9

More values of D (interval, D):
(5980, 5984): 27.5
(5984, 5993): 27.1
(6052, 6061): 27.3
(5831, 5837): 29.7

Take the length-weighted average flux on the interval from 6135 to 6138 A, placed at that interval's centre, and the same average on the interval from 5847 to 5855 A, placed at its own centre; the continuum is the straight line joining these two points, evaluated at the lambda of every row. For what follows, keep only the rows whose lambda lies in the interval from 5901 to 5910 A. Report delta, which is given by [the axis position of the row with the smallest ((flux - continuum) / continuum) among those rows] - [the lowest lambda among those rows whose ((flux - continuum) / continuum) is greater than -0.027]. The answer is 5.4 A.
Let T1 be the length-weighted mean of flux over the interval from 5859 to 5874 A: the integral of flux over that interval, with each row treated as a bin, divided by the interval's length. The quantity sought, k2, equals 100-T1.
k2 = 73.7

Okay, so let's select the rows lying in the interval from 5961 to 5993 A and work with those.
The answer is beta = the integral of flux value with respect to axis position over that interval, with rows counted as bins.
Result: 875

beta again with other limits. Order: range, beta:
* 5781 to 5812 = 859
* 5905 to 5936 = 841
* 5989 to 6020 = 832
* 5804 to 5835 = 882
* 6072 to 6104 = 877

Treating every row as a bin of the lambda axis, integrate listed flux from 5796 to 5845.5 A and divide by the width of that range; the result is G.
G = 28.33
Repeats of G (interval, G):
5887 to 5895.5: 20.95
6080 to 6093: 27.19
